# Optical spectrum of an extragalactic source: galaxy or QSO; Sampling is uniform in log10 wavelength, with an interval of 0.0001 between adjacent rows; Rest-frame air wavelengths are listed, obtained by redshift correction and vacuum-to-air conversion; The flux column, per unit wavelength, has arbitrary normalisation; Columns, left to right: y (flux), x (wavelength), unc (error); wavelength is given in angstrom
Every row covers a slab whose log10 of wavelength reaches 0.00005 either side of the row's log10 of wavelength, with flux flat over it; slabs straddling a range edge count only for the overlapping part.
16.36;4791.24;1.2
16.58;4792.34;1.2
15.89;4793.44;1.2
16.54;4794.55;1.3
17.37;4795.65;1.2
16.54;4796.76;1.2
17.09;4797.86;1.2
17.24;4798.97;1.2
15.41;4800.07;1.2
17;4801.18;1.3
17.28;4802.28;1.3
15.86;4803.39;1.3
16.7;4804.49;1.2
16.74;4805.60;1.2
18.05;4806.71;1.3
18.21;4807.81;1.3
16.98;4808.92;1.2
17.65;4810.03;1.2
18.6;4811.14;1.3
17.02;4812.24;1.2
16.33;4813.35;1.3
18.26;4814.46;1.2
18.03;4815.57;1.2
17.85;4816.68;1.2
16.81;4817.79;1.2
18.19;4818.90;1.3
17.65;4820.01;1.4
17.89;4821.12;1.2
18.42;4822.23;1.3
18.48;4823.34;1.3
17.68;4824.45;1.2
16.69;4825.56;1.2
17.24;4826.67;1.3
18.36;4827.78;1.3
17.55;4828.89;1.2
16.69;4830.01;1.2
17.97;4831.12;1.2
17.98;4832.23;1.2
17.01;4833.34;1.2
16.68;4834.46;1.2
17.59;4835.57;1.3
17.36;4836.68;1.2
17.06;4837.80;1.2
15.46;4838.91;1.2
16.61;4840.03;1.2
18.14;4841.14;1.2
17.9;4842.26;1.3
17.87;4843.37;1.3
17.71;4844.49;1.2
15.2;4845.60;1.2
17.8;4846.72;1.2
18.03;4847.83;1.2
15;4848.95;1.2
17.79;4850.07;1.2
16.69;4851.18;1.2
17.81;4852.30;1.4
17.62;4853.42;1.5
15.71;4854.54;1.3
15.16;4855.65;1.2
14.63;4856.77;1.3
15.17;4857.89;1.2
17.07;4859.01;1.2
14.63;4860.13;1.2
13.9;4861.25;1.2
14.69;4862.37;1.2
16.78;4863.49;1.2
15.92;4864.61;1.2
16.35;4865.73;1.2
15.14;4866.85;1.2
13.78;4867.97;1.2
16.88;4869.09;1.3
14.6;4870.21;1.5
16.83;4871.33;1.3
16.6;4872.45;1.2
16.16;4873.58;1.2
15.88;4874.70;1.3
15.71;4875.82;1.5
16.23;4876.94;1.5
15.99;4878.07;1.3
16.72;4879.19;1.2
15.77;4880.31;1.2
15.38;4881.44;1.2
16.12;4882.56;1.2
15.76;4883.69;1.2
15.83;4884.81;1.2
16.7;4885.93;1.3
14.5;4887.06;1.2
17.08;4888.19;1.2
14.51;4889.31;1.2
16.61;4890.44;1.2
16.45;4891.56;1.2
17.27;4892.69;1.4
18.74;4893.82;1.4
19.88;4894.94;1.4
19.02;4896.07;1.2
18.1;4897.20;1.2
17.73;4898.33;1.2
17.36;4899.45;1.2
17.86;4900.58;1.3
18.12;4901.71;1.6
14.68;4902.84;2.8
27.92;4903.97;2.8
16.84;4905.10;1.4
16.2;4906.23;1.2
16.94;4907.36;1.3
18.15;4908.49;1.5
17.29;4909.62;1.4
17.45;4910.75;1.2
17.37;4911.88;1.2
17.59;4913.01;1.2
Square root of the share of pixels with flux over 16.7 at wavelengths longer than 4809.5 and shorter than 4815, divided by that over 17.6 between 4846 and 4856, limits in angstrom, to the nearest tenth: 1.2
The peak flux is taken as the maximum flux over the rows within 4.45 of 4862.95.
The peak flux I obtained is 17.07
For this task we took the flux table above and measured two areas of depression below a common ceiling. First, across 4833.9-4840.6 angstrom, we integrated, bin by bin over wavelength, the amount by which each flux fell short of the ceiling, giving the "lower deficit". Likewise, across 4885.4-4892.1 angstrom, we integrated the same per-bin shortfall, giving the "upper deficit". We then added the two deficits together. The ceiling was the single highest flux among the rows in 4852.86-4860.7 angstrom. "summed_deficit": 17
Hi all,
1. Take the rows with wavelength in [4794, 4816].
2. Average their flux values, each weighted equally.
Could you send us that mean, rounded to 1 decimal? 17.1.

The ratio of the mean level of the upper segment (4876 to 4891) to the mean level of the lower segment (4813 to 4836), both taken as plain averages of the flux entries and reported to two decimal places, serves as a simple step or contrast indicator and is 0.91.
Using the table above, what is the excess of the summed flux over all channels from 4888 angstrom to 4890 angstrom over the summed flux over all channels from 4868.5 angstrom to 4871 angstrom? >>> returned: 0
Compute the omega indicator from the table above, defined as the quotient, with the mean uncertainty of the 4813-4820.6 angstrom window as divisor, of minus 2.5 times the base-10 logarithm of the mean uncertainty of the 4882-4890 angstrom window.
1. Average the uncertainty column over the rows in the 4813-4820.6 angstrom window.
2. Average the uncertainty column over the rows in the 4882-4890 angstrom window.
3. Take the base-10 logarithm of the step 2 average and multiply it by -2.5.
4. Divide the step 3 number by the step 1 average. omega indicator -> -0.168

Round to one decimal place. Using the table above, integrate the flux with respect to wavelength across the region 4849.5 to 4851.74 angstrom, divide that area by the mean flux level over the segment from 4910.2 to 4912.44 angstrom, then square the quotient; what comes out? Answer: 4.9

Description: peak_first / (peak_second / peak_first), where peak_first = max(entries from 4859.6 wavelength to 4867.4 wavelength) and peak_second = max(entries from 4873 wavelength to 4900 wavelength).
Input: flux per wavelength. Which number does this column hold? 14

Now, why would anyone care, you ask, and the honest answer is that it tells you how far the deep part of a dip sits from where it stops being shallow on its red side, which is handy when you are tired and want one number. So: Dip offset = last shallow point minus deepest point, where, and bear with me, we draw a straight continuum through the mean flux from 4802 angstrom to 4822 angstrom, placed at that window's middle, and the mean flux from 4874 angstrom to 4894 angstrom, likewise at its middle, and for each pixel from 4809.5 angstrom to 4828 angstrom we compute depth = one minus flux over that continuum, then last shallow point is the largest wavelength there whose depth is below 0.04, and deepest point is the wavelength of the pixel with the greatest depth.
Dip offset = 14.4 angstrom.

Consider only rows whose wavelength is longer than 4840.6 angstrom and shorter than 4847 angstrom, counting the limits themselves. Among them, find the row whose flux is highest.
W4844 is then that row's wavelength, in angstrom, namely 4841.14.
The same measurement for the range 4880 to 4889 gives 4888.19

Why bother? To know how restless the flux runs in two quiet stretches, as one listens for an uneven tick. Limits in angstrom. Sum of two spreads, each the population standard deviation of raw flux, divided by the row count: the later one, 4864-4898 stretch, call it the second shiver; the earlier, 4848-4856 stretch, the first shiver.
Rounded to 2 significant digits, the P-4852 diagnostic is 2.5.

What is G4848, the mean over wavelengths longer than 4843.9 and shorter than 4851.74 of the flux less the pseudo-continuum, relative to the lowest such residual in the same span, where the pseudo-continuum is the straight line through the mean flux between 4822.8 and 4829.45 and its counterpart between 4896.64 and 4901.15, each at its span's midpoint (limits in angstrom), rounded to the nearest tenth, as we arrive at 0.3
